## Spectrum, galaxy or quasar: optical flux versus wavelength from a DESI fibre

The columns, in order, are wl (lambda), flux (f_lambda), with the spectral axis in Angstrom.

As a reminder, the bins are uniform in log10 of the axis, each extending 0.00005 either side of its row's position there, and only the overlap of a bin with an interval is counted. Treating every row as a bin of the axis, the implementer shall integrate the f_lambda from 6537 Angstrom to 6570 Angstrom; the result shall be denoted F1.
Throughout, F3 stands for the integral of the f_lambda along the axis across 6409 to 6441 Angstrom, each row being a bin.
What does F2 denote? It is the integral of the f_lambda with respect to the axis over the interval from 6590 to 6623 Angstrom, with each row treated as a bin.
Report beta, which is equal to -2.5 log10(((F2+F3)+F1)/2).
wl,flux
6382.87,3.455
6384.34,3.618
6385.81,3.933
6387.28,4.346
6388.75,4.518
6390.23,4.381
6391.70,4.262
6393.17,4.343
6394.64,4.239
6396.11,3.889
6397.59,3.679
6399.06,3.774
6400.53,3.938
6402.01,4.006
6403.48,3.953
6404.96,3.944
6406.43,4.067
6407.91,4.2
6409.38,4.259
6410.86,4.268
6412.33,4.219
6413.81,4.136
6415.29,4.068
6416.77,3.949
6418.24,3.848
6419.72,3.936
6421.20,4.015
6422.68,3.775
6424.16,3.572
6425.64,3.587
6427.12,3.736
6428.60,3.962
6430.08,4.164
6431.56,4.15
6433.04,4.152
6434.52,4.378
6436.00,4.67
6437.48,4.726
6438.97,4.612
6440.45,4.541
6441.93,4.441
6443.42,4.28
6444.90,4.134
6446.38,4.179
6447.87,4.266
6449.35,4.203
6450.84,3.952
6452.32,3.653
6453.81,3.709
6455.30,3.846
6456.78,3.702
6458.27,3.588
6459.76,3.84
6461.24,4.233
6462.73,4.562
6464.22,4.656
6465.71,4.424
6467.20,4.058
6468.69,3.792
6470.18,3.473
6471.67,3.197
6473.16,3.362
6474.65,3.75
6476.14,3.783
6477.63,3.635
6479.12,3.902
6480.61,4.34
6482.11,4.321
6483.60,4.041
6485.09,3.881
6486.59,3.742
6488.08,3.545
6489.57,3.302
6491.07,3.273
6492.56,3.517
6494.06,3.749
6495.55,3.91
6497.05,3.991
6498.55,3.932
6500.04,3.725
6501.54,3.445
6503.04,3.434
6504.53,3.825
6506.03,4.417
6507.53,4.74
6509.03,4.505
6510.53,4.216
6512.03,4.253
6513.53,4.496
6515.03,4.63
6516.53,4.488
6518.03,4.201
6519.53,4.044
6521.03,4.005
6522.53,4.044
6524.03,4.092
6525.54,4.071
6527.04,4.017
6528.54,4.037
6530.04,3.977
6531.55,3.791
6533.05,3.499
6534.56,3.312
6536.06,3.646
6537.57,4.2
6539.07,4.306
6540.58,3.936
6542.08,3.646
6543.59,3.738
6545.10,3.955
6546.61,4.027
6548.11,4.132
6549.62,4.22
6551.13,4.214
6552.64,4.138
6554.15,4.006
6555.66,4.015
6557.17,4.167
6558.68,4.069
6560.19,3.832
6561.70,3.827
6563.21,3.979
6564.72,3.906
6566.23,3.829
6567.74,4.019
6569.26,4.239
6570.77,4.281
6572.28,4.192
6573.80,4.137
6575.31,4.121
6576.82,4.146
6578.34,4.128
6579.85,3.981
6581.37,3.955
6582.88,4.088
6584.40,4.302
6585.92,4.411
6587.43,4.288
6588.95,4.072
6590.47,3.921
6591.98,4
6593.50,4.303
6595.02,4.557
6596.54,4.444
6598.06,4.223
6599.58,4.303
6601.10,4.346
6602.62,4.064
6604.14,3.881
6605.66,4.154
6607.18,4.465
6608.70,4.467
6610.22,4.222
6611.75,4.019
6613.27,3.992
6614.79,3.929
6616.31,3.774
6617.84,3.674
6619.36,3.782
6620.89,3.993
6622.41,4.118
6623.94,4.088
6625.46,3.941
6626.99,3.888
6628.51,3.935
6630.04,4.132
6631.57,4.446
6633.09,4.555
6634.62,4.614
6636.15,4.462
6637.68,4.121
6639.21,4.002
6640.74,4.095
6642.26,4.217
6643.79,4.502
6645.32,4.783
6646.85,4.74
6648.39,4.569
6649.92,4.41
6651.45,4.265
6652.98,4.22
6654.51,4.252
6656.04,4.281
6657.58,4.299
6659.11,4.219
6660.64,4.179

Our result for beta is -5.75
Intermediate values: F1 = 133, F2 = 136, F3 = 132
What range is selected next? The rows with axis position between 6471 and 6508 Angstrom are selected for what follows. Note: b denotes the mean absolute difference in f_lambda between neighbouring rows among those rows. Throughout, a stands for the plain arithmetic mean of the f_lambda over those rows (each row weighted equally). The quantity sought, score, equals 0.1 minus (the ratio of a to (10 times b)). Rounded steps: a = 3.8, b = 0.212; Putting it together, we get -1.7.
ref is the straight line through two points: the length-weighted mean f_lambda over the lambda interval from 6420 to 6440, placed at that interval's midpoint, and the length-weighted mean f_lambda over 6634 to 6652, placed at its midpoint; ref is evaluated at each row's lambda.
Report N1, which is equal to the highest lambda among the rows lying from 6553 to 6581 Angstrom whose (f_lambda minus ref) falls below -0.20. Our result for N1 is 6579.85 Angstrom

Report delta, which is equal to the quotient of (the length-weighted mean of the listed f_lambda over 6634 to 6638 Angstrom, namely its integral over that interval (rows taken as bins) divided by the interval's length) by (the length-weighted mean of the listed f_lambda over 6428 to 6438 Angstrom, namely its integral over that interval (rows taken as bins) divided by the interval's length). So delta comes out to 1.02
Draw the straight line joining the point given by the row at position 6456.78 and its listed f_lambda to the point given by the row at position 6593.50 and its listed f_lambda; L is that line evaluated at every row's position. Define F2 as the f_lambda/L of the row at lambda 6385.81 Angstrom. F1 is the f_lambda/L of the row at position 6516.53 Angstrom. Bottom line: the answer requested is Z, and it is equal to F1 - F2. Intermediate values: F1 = 1.13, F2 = 1.16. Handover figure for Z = -0.028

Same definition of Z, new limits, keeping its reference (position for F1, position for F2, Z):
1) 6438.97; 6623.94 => 0.351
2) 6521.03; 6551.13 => -0.018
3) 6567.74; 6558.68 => -0.021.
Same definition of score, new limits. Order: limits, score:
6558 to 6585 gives -3.9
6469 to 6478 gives -1.6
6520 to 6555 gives -2.5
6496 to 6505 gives -1.9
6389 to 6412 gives -3.5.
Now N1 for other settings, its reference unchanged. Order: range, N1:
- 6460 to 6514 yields 6504.53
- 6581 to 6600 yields 6591.98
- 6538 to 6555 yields 6554.15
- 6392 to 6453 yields 6452.32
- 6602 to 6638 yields 6637.68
